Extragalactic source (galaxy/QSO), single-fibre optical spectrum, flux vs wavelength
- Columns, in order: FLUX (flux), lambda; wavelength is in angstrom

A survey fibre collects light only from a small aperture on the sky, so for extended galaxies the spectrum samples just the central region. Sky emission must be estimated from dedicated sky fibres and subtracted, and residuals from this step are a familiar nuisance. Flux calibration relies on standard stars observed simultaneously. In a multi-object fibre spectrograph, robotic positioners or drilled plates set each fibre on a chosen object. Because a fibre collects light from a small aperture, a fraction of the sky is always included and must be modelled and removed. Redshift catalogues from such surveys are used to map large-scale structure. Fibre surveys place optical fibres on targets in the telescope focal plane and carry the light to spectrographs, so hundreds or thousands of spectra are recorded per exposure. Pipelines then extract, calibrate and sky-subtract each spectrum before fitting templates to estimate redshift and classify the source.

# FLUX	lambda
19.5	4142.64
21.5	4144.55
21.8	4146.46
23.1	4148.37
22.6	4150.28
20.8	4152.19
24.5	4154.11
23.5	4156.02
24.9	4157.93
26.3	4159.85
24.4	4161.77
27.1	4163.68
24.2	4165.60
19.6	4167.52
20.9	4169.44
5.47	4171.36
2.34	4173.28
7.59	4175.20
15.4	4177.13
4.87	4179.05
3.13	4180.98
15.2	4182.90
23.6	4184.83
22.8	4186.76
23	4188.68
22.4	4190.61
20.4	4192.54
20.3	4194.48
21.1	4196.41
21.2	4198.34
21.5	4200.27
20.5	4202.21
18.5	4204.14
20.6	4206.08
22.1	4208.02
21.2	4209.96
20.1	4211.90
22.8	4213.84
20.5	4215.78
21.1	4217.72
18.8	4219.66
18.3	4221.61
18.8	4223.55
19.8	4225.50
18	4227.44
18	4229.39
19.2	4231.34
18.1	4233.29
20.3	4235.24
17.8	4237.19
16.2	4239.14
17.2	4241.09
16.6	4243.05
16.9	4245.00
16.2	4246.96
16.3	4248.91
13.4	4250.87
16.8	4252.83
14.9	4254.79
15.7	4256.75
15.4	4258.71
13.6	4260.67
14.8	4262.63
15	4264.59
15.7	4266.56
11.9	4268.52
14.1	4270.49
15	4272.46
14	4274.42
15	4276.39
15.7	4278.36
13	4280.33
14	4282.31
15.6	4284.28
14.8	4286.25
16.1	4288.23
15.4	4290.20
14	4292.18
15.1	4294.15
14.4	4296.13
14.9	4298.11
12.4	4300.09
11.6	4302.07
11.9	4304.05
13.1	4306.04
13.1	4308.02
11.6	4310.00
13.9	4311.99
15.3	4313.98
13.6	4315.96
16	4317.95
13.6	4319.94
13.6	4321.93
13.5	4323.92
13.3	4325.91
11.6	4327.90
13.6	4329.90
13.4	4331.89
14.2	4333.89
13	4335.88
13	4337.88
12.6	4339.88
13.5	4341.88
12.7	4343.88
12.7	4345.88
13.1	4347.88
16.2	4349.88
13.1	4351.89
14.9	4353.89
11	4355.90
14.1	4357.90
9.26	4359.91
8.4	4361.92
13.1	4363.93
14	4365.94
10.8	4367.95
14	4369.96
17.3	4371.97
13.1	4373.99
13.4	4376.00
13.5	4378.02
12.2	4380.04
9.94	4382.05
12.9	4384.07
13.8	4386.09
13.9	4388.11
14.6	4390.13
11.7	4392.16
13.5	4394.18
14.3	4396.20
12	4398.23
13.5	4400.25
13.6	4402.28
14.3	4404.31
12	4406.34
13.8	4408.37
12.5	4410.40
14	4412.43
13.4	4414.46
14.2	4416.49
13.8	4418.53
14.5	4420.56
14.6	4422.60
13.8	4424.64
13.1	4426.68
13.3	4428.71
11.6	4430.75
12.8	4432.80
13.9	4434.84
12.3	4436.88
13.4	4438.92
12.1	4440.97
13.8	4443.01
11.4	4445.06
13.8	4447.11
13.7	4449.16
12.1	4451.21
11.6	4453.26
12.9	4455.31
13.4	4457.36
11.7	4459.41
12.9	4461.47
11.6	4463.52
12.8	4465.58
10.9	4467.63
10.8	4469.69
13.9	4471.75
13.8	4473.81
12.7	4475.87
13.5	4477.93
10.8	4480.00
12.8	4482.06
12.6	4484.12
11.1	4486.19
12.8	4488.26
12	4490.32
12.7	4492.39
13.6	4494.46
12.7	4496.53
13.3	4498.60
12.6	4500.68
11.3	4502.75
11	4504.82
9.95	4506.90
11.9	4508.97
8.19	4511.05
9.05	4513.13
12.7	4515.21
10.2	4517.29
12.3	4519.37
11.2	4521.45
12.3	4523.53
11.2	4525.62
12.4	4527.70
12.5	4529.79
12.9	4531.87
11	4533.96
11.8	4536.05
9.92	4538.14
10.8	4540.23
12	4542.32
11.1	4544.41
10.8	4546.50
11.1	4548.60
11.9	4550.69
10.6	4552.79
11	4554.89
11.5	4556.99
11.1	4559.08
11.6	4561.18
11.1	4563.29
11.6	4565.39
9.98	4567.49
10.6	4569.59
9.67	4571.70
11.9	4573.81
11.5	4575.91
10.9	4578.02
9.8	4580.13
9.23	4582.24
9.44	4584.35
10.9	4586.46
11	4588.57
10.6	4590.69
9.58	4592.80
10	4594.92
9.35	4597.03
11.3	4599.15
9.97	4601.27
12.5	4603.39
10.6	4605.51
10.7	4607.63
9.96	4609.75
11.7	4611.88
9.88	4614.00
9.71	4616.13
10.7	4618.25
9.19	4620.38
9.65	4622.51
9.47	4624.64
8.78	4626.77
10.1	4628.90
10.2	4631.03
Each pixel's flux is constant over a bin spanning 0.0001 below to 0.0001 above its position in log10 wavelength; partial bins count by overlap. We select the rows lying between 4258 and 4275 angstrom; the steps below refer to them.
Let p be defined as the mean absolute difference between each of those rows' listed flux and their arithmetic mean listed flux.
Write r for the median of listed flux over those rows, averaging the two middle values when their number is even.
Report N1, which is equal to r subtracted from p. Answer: -13.9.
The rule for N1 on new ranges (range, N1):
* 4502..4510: -10.6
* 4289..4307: -12.8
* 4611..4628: -9.0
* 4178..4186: -2.3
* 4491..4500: -12.6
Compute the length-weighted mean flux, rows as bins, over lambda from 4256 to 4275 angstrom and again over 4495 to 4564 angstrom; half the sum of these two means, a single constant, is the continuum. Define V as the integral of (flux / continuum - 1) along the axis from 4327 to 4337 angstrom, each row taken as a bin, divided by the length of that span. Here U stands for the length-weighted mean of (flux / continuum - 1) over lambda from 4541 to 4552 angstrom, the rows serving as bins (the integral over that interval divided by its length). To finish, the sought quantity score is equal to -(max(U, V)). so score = -0.02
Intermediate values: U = -0.1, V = 0.02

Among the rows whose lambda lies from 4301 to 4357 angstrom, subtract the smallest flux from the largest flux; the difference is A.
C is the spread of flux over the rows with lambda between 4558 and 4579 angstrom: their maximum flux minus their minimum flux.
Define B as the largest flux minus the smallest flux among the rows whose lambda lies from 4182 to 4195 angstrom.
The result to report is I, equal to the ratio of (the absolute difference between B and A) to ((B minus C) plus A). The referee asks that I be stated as 0.28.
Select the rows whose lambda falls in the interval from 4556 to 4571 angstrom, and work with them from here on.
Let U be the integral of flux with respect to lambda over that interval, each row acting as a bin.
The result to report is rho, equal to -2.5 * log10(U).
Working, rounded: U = 166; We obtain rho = -5.55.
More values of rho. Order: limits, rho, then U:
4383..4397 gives -5.69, 189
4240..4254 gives -5.89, 226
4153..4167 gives -6.35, 347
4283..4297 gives -5.81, 211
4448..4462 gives -5.62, 177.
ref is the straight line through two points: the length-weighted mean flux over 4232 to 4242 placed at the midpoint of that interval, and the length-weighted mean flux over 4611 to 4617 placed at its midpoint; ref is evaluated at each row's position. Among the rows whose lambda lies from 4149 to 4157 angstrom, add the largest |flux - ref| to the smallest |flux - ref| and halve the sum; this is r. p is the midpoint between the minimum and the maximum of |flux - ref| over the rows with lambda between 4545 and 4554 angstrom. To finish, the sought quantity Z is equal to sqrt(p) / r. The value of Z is 0.3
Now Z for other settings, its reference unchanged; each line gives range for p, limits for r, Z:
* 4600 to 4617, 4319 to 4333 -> 0.3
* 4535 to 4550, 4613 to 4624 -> 1.4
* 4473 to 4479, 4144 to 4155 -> 0.2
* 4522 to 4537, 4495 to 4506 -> 0.9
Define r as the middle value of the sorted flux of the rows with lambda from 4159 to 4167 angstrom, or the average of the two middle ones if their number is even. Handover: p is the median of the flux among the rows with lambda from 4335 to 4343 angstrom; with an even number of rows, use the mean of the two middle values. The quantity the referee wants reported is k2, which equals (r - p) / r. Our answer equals 0.49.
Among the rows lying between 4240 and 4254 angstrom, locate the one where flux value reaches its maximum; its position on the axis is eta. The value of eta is 4241.09 angstrom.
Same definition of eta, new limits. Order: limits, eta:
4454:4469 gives 4457.36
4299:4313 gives 4311.99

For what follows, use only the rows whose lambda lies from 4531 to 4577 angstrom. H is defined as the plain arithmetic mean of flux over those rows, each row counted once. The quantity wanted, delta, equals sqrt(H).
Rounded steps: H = 11.2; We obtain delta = 3.3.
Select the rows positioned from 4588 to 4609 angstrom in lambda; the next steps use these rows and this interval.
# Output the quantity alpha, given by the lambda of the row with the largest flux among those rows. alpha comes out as 4603.39 angstrom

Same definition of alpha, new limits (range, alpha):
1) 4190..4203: 4190.61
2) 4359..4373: 4371.97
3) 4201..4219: 4213.84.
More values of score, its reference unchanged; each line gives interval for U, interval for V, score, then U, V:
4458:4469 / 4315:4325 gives -0.09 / -0.1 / 0.09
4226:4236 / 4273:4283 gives -0.45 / 0.4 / 0.11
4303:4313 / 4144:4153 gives -0.70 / 0.0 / 0.70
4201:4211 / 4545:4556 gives -0.59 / 0.6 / -0.14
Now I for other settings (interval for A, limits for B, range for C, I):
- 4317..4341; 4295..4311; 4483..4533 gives 0.48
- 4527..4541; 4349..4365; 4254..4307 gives 0.77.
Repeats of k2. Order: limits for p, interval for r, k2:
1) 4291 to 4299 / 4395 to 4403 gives -0.08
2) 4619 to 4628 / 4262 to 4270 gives 0.37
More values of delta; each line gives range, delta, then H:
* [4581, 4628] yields 3.2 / 10.2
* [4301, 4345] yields 3.6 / 13.3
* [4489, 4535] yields 3.4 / 11.7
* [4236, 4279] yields 3.9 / 15.4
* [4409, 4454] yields 3.6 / 13.2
